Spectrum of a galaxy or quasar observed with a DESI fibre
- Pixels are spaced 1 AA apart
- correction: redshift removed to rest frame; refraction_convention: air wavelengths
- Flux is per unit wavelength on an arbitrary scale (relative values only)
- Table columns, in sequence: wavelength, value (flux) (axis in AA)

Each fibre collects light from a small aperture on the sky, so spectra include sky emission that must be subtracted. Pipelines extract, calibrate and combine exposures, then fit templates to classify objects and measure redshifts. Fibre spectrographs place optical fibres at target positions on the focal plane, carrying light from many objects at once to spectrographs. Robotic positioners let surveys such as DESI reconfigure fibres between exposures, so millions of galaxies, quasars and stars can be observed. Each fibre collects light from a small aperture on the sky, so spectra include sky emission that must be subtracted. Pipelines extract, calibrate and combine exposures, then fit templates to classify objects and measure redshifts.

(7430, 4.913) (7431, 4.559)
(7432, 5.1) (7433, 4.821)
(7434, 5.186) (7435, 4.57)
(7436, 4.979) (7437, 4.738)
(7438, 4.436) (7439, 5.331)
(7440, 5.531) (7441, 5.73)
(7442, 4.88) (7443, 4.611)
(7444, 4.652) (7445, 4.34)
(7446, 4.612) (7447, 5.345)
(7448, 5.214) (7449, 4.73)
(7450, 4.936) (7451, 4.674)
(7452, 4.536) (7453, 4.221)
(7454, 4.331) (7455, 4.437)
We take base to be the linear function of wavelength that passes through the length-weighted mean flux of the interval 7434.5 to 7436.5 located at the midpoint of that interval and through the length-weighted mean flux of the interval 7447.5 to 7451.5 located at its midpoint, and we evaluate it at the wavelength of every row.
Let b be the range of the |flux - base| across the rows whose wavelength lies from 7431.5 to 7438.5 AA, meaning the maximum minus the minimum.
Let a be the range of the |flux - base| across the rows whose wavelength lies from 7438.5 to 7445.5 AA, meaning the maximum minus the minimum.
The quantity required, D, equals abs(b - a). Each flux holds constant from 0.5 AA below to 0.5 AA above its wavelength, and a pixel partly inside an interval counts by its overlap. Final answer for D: 0.483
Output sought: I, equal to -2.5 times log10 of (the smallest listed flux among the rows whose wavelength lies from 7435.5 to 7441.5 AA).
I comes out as -1.62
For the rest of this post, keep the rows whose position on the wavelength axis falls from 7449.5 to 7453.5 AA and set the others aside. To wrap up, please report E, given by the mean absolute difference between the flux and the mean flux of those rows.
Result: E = 0.21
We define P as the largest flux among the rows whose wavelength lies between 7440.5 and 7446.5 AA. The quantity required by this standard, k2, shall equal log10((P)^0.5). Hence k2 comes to 0.38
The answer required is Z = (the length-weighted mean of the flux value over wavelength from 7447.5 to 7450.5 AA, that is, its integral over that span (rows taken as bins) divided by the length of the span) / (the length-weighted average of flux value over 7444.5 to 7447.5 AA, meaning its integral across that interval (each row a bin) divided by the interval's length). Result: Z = 1.04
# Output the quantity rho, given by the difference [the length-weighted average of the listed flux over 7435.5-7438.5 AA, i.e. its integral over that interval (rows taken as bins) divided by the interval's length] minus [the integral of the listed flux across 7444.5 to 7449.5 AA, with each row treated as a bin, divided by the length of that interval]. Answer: -0.13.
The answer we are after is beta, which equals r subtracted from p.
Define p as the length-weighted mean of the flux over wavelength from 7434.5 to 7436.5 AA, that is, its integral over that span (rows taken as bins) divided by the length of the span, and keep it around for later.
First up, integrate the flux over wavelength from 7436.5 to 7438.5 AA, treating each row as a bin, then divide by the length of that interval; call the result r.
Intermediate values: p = 4.77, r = 4.59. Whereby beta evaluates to 0.19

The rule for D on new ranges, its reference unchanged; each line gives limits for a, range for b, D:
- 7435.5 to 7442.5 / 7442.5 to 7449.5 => 0.505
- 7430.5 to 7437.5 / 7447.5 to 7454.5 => 0.278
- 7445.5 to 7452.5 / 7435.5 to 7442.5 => 0.429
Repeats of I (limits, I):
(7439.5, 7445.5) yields -1.59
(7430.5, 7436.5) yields -1.65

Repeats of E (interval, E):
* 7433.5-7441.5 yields 0.38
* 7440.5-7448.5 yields 0.38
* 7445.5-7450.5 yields 0.25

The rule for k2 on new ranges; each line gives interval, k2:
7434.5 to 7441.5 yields 0.38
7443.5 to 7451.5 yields 0.36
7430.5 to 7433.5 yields 0.35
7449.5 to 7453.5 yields 0.35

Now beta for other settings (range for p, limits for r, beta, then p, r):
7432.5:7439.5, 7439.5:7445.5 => -0.09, 4.87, 4.96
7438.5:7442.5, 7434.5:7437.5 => 0.61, 5.37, 4.76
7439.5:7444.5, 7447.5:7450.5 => 0.12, 5.08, 4.96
